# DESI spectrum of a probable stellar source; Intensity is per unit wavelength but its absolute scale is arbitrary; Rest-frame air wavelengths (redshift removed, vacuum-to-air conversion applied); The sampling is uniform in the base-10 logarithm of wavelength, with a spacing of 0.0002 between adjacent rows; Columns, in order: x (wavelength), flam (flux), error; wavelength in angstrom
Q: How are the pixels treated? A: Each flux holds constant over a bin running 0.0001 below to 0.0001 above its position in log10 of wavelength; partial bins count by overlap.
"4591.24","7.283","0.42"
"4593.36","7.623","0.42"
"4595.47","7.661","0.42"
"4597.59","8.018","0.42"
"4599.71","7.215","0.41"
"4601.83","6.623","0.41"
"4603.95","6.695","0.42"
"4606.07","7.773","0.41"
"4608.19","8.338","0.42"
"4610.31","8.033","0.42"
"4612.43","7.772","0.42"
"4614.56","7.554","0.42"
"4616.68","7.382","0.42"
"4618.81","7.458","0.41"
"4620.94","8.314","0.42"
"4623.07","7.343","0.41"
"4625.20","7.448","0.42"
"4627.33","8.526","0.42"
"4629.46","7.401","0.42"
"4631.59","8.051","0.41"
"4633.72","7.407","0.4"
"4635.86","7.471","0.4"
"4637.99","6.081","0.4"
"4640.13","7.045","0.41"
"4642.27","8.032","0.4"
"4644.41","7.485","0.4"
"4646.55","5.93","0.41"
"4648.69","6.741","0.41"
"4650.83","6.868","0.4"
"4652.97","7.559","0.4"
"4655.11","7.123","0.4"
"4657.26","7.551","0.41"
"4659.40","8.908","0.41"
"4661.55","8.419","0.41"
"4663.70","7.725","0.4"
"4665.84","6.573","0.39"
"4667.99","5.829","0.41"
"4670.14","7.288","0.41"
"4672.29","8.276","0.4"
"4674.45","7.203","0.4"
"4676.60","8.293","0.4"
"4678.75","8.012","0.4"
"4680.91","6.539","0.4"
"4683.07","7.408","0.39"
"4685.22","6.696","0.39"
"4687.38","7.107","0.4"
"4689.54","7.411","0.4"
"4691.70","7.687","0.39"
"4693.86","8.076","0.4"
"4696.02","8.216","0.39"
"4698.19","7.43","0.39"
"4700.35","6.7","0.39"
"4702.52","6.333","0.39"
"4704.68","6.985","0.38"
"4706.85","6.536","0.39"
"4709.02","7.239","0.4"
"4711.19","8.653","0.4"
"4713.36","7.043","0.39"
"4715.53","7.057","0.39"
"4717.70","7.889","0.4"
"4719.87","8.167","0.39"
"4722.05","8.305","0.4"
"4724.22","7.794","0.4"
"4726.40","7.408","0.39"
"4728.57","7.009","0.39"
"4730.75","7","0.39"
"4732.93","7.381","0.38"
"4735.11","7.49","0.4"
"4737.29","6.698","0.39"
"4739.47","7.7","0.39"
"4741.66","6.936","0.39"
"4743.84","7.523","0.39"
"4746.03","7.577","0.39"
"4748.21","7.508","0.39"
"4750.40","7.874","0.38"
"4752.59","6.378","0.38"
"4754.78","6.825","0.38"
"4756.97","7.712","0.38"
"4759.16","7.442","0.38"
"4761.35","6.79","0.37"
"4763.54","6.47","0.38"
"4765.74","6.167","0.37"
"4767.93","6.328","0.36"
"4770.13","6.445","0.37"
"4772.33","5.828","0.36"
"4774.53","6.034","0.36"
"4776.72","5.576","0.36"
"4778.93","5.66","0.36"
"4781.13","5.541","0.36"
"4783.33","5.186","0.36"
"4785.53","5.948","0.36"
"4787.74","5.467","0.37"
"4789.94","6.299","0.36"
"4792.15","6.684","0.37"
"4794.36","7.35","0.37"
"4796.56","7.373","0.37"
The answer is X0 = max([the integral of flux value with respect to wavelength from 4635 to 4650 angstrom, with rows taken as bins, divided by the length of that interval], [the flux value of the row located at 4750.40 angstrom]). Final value 7.9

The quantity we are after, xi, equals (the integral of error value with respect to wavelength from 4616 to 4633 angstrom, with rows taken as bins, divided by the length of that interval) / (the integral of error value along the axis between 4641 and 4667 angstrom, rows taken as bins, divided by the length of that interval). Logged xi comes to 1.03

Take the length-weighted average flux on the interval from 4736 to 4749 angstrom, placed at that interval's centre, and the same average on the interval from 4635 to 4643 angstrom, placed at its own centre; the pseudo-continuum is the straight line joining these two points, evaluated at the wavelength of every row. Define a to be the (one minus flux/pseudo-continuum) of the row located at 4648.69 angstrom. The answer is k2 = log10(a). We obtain -1.26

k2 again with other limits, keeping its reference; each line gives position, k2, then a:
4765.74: -0.79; 0.16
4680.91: -1.04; 0.09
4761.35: -1.11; 0.08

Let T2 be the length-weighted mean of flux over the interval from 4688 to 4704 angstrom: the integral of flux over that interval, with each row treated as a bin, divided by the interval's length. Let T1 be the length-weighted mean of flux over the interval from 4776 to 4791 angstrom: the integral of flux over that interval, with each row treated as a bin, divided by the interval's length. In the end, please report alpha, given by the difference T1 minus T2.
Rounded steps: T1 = 5.7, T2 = 7.39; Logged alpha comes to -1.7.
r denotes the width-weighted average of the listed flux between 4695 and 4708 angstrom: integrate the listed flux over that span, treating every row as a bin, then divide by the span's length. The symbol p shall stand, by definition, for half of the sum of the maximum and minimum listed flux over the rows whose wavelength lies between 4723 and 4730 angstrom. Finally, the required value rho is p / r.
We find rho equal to 1.05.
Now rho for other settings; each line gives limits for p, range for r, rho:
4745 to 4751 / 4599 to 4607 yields 1.09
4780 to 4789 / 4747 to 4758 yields 0.77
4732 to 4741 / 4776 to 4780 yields 1.28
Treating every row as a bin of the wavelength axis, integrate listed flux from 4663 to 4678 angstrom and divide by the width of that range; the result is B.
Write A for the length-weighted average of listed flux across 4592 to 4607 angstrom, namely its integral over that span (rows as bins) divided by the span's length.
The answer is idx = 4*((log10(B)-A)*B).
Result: -190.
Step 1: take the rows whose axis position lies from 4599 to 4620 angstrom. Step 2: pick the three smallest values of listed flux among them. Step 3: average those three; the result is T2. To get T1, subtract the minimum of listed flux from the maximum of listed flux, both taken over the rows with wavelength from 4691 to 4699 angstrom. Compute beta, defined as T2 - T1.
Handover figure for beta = 6.1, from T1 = 0.8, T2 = 6.84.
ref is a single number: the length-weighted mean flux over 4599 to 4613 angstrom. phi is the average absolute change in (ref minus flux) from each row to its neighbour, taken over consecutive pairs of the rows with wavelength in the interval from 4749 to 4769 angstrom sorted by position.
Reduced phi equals 0.6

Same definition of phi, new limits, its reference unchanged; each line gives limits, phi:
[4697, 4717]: 0.7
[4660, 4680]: 0.9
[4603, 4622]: 0.4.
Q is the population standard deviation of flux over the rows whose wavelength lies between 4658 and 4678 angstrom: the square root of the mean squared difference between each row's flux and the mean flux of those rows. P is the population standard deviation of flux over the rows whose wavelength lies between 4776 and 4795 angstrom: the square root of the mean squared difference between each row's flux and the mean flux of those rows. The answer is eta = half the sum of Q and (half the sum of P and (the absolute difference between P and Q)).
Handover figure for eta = 0.70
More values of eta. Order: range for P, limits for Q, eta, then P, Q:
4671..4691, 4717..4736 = 0.41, 0.60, 0.44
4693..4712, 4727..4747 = 0.46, 0.76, 0.33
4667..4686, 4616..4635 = 0.50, 0.79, 0.44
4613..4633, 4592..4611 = 0.42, 0.43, 0.56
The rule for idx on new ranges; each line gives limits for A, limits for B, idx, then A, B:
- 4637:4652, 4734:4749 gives -177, 6.89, 7.35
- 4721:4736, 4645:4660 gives -191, 7.48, 7.20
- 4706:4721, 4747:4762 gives -193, 7.53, 7.24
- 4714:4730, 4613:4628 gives -208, 7.63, 7.69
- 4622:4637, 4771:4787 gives -157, 7.66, 5.69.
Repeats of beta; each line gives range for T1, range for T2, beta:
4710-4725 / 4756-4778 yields 4.2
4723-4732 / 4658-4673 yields 5.8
